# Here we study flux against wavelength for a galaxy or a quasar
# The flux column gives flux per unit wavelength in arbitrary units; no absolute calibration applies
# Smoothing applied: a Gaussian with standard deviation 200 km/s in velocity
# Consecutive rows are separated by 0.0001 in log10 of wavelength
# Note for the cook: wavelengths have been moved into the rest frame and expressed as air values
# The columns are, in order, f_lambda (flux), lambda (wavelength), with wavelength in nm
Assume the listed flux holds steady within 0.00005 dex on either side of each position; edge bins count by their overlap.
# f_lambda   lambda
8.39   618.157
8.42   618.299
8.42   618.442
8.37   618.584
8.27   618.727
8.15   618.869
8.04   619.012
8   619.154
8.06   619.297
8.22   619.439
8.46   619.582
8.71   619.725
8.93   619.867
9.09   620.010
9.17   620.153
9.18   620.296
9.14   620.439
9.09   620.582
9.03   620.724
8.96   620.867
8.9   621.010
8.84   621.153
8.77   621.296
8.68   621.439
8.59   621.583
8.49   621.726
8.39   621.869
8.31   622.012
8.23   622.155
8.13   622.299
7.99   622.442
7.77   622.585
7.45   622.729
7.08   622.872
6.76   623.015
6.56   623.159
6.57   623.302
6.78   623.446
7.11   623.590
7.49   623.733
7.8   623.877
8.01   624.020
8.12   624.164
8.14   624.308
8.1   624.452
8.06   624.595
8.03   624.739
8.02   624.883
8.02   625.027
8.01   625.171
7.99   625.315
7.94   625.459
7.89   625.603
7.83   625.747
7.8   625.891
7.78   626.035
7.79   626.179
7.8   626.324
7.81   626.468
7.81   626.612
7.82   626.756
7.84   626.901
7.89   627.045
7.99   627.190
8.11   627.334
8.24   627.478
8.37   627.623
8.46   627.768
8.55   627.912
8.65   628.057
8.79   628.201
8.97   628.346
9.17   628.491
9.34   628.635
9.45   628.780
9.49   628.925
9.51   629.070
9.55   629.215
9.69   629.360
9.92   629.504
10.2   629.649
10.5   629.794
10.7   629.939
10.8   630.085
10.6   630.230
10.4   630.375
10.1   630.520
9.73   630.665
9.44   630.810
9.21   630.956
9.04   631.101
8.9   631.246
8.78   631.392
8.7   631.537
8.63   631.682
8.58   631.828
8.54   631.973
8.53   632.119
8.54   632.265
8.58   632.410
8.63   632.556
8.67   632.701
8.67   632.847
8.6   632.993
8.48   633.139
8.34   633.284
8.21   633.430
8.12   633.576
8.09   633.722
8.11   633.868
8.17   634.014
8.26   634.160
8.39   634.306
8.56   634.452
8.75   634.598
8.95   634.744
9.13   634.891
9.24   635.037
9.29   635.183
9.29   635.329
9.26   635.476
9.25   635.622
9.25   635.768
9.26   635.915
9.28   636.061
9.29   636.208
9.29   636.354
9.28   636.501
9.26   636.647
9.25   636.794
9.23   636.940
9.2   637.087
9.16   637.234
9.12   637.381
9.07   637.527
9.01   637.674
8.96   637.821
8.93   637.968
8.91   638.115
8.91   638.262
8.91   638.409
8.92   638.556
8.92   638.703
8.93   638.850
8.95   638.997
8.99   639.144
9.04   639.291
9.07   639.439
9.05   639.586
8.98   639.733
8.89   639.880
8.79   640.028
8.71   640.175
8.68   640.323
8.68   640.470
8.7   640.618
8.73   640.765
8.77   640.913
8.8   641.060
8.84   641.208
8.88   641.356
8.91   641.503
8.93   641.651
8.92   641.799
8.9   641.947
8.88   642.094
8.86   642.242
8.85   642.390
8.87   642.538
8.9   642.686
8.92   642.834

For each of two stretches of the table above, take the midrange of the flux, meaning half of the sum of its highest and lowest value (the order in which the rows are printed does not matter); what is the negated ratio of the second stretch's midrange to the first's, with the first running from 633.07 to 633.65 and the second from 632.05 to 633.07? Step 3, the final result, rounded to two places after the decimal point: -1.04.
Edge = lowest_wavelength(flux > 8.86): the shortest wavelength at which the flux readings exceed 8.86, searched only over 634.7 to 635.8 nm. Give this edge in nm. 634.744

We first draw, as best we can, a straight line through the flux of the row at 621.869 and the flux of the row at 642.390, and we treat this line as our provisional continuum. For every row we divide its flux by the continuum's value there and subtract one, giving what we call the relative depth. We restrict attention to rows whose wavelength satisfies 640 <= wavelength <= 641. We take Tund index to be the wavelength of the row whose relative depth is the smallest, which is 640.470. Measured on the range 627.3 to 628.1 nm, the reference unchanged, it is 627.334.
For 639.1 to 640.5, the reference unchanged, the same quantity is 640.470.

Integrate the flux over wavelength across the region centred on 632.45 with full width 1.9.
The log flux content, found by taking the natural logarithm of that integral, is 2.79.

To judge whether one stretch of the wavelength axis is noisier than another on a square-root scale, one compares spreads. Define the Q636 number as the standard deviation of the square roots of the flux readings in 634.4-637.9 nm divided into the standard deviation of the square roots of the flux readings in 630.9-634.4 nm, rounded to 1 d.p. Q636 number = 1.6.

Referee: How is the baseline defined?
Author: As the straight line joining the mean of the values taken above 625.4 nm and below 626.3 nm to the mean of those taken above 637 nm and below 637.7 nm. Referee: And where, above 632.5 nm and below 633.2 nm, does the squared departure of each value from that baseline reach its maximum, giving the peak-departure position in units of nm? 633.139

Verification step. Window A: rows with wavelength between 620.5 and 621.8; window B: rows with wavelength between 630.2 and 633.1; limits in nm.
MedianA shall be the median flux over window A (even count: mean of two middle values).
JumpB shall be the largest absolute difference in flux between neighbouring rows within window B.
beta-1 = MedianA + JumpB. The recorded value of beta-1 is 9.2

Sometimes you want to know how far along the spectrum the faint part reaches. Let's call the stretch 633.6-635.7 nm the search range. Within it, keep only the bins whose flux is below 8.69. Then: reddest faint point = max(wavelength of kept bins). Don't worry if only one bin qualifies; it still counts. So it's 634.452 nm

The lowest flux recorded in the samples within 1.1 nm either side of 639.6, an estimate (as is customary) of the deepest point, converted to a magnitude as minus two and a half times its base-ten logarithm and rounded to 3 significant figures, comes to -2.35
